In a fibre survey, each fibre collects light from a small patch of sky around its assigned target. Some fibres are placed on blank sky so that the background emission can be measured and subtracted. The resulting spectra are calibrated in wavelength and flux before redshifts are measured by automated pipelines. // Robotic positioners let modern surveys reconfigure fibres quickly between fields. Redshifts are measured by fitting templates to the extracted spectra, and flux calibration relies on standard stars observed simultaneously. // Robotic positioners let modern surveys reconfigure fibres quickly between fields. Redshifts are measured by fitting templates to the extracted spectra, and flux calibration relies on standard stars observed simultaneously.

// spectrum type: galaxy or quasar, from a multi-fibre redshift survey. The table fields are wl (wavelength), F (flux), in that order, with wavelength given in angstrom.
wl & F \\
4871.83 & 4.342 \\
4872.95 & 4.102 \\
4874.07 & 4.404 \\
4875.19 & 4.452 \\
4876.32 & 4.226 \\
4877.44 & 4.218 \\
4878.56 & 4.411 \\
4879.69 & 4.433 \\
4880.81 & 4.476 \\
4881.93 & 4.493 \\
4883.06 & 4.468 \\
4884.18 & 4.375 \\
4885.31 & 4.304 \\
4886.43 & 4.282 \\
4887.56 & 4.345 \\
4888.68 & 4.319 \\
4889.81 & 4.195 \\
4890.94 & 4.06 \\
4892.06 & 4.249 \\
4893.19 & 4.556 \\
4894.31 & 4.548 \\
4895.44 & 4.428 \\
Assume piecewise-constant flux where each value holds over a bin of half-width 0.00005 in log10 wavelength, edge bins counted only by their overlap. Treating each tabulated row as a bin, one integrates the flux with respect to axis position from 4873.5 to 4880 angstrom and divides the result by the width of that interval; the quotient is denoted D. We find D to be 4.35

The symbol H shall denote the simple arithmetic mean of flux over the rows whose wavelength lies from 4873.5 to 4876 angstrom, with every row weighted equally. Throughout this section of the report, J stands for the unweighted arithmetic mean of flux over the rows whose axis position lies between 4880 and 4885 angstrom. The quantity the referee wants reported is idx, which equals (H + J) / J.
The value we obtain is 1.994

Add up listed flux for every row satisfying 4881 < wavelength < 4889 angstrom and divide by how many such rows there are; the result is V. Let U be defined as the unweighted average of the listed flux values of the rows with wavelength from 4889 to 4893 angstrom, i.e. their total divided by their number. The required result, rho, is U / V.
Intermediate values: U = 4.17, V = 4.37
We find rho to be 0.954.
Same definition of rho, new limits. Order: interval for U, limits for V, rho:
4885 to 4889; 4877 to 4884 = 0.976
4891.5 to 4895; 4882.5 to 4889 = 1.023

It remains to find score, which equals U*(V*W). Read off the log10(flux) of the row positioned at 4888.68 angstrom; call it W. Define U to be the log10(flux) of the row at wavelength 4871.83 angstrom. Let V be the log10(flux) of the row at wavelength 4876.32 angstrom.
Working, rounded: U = 0.638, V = 0.626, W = 0.635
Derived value 0.254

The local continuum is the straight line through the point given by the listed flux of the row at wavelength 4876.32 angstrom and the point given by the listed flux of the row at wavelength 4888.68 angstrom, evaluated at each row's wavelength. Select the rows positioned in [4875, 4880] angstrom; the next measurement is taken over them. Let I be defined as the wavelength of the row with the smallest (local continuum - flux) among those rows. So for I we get 4875.19 angstrom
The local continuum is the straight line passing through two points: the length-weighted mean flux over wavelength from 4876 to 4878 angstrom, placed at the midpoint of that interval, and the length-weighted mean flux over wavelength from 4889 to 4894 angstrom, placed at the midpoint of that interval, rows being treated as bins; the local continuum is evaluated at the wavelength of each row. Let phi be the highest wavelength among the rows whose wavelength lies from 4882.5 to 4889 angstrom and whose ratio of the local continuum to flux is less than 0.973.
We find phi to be 4883.06 angstrom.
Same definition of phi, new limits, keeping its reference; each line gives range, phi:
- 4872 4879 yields 4878.56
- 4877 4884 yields 4883.06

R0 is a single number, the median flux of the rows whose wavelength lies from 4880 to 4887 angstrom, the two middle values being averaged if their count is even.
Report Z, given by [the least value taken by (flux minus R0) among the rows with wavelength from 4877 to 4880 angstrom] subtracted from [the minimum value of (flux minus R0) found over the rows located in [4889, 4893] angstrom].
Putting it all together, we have -0.2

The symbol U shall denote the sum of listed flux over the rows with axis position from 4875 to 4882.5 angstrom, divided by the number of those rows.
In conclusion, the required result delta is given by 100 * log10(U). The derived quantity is 64.2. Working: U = 4.39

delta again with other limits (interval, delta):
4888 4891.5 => 62.2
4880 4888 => 64.3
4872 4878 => 63.1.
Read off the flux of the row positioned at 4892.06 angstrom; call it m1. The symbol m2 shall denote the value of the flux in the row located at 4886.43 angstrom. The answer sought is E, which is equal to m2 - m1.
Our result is 0.03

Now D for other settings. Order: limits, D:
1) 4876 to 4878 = 4.23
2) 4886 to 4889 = 4.32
